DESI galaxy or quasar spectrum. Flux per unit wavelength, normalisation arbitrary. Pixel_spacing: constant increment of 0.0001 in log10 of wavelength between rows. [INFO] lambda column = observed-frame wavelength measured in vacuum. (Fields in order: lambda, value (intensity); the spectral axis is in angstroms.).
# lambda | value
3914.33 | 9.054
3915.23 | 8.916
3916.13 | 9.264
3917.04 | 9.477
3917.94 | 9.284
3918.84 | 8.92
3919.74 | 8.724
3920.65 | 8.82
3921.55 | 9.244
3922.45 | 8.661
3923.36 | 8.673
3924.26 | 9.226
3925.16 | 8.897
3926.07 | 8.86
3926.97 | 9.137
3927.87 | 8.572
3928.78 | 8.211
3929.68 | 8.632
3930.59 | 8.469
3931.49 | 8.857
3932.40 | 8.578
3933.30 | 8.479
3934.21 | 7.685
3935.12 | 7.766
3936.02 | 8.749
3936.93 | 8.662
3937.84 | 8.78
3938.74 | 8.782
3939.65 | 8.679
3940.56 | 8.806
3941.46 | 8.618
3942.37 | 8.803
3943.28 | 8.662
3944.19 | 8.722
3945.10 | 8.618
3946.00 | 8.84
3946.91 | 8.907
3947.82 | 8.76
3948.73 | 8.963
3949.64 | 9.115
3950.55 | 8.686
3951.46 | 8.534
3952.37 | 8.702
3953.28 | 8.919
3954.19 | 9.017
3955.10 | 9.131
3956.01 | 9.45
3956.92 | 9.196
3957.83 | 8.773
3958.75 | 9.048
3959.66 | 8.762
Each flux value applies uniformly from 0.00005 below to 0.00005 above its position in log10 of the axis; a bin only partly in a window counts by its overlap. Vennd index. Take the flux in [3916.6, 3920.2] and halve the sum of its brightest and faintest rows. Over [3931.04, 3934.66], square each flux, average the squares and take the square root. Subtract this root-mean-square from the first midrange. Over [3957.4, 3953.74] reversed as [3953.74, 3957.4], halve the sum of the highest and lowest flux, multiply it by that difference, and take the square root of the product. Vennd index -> 2.52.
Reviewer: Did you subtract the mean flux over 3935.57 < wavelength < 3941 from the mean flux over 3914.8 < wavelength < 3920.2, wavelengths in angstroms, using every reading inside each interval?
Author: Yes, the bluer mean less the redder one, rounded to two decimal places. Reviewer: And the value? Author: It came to 0.35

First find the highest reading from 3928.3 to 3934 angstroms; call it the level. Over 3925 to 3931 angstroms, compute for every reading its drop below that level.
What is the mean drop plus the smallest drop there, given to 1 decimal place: -0.1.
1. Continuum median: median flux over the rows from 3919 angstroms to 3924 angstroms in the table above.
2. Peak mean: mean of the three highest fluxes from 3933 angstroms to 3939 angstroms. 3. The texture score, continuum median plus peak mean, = 17.5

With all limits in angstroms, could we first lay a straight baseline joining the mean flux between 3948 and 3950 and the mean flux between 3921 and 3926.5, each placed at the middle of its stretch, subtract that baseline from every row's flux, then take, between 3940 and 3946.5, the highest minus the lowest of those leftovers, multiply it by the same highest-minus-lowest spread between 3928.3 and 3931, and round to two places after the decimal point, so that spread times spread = 0.09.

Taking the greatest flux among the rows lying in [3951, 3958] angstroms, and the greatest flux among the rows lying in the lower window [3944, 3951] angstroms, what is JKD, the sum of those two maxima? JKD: 18.6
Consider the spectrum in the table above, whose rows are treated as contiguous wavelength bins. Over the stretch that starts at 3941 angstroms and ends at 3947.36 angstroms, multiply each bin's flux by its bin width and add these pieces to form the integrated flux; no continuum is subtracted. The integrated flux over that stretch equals 55.6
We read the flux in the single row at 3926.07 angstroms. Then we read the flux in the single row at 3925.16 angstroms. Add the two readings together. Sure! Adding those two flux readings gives 17.8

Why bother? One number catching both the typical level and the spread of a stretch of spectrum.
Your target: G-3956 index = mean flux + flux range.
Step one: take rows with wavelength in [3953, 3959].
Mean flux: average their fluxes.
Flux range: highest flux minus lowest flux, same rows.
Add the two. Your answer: 9.75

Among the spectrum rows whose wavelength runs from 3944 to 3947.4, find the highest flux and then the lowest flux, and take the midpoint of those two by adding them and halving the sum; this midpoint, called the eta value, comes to 8.76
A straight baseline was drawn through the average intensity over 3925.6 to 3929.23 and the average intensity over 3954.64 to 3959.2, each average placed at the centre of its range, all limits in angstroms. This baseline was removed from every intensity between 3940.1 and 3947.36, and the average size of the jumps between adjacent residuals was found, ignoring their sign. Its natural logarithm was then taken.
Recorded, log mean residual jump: -2.0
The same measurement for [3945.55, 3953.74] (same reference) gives -1.7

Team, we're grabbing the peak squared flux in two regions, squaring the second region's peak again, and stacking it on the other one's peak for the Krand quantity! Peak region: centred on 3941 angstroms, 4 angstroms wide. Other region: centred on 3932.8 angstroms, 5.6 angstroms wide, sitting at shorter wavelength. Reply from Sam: 6231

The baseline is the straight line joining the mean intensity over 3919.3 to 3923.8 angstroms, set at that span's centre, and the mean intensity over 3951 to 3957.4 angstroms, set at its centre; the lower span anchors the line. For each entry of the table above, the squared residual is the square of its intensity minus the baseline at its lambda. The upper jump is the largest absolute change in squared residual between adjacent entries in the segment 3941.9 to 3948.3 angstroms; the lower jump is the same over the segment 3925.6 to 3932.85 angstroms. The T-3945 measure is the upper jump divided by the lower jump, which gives 0.26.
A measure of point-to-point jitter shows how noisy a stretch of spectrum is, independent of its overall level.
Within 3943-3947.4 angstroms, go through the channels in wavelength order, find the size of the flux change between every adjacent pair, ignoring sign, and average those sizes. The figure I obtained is 0.11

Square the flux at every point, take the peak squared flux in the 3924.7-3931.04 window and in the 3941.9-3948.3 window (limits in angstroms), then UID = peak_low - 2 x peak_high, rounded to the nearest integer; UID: -75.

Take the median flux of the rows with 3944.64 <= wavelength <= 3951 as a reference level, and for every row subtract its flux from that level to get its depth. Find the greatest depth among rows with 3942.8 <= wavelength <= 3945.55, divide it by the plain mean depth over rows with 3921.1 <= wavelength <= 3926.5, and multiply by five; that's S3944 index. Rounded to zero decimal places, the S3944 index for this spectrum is -13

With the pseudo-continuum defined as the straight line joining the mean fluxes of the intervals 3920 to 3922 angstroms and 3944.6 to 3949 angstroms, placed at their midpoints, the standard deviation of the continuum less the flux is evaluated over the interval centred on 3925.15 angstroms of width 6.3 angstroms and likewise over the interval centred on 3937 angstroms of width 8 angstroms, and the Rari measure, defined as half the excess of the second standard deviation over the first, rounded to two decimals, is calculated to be 0.10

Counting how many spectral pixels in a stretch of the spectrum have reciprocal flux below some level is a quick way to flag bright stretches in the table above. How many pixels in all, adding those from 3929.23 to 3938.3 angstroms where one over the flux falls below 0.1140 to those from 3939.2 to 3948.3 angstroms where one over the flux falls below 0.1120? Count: 2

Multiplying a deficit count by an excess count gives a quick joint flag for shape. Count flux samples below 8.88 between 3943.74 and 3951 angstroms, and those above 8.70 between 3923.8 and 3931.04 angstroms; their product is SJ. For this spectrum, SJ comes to 20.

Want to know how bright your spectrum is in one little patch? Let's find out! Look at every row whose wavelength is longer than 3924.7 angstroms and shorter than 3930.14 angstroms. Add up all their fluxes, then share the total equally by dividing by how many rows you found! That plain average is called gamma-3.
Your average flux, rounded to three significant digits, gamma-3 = 8.72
